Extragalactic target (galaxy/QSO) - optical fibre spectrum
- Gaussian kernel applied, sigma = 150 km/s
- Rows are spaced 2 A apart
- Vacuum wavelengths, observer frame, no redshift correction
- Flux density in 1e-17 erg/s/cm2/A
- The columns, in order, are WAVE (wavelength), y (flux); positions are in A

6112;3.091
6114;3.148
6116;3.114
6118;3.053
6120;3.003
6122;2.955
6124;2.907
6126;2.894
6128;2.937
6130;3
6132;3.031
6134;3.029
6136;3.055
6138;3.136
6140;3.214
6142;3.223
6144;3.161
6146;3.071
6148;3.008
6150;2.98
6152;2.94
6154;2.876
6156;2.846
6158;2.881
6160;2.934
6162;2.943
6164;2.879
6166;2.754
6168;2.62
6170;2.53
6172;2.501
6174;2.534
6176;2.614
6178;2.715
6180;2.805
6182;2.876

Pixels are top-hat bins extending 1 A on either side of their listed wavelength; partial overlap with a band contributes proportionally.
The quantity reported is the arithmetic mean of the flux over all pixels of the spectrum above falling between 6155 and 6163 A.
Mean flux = 2.90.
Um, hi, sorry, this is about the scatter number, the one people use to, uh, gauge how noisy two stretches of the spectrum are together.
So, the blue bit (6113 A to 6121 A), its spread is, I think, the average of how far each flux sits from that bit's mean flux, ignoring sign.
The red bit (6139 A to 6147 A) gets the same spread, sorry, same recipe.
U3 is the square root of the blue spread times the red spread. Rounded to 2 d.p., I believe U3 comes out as 0.05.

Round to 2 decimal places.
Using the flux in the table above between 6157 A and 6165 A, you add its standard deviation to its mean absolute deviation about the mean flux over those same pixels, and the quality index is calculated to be 0.06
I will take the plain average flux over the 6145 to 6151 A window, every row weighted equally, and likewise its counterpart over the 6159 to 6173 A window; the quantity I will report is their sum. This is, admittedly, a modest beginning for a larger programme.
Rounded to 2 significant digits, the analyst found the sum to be 5.8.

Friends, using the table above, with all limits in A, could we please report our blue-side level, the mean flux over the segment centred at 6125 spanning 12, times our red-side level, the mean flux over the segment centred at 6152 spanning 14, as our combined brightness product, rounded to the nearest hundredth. 8.68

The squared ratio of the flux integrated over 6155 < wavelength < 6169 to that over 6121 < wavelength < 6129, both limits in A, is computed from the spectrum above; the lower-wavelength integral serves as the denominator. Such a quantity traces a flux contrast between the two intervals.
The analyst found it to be 2.9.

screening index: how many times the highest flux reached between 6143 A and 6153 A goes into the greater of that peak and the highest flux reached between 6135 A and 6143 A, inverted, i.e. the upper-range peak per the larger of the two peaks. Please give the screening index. 0.981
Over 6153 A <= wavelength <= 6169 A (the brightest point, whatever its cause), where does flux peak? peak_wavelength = 6162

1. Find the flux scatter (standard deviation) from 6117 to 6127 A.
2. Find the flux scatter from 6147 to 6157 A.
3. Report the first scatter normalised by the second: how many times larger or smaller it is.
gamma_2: 0.97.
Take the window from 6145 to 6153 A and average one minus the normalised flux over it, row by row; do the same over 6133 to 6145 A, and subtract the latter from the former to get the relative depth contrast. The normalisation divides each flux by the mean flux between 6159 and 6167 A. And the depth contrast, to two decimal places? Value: 0.05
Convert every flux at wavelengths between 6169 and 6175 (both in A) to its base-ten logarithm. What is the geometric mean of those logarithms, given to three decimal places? 0.402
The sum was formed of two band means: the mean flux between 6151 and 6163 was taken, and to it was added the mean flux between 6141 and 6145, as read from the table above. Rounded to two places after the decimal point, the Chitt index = 6.10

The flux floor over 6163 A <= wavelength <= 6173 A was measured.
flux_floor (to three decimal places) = 2.501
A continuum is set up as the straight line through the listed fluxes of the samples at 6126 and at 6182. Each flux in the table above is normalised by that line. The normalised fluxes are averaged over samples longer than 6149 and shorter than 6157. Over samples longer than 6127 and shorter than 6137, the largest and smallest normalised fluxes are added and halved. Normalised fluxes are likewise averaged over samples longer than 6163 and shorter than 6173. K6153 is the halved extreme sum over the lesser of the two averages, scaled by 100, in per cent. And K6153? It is 112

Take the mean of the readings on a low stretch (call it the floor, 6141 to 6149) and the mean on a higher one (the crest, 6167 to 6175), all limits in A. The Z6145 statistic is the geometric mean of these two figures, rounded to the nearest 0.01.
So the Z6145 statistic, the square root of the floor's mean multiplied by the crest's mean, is 2.82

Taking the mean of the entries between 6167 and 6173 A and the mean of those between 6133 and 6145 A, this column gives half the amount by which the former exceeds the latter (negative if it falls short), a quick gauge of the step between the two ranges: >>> -0.29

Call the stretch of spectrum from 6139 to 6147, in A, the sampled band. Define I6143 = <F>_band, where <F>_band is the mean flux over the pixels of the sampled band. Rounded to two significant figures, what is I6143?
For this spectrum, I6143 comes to 3.2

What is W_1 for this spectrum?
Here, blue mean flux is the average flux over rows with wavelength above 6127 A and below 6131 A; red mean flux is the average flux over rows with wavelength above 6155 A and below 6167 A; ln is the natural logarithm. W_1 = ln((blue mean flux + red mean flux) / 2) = 1.07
